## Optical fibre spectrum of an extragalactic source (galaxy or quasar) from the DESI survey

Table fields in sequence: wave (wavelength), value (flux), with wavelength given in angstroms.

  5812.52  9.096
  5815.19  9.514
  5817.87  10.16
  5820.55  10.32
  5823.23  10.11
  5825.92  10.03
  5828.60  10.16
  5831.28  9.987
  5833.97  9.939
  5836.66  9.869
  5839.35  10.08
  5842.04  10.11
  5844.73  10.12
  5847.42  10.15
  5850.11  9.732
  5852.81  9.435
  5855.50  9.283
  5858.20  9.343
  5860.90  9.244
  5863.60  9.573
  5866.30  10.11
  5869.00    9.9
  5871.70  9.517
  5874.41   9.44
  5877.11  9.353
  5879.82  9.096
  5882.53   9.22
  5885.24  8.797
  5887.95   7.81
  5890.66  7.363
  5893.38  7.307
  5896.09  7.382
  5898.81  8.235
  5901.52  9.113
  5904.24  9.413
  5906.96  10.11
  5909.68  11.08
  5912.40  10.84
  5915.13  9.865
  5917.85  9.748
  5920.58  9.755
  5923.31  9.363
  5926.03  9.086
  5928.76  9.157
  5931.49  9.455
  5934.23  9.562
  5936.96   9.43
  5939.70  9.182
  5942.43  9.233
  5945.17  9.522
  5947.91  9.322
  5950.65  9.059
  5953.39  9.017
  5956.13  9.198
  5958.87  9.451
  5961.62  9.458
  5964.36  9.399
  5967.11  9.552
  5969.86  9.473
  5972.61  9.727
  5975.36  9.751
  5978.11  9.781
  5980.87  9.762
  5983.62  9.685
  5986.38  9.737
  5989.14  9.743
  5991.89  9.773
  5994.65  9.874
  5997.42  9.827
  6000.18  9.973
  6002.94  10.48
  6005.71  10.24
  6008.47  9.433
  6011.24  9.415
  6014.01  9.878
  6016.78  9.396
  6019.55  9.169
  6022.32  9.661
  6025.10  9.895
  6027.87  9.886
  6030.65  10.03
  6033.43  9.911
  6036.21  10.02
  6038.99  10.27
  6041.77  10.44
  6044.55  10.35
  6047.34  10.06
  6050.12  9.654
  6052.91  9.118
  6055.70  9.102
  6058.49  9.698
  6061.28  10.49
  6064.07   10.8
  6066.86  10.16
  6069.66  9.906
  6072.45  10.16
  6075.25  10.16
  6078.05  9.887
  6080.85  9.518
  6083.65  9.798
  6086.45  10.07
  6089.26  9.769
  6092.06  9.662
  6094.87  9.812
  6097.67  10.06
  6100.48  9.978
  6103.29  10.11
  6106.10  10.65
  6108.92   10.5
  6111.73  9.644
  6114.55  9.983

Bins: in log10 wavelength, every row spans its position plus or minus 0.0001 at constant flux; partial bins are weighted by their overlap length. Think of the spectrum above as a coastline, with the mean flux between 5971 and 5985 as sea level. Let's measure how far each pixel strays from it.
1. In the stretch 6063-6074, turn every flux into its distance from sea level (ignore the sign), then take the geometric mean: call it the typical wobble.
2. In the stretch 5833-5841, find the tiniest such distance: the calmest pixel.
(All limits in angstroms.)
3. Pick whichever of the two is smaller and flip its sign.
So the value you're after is -0.13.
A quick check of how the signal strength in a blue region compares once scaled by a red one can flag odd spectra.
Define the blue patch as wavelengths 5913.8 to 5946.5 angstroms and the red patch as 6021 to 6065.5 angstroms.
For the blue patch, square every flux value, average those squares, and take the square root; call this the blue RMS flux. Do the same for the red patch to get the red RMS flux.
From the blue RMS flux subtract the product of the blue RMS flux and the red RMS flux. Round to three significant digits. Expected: -84.8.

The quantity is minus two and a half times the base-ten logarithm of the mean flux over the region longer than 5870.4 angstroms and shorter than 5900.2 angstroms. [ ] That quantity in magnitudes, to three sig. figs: -2.32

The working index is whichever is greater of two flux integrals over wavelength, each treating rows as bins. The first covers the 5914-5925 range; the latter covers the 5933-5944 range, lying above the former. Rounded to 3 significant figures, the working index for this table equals 106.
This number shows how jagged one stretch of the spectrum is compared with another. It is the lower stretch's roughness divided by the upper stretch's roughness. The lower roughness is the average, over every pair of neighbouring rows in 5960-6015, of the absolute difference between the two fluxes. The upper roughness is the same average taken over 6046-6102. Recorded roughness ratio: 0.5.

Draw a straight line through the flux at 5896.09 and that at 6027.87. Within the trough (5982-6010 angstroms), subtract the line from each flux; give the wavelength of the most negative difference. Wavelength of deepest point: 6008.47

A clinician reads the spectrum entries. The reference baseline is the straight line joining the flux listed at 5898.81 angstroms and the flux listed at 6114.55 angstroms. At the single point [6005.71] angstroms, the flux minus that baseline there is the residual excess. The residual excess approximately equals 1.1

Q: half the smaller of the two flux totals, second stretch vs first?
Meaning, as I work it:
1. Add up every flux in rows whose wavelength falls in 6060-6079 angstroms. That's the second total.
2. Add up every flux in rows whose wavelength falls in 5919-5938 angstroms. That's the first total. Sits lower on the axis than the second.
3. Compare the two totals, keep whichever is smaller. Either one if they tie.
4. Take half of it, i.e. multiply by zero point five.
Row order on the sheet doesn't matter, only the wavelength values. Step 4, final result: 32.9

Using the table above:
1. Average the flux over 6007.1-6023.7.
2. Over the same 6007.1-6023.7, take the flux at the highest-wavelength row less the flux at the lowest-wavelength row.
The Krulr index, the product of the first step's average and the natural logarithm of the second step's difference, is -14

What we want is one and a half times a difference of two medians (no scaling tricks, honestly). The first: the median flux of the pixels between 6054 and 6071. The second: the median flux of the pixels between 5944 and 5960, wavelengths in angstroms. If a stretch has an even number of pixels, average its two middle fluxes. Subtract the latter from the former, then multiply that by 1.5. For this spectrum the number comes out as 1.2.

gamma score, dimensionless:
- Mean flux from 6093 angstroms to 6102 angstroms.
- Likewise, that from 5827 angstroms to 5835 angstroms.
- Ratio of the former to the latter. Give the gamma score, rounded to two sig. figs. 0.99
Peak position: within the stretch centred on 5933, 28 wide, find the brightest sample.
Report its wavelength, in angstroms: 5920.58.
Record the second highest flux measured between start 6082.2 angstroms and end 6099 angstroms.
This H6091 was 10.06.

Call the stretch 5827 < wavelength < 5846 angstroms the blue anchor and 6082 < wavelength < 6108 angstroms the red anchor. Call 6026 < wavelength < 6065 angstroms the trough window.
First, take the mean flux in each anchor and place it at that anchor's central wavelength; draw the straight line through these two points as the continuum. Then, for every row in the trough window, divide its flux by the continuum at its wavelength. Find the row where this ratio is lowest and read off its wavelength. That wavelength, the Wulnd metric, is 6055.70 angstroms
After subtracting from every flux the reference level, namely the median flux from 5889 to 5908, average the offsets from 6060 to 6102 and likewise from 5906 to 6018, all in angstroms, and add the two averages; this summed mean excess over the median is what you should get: 3.2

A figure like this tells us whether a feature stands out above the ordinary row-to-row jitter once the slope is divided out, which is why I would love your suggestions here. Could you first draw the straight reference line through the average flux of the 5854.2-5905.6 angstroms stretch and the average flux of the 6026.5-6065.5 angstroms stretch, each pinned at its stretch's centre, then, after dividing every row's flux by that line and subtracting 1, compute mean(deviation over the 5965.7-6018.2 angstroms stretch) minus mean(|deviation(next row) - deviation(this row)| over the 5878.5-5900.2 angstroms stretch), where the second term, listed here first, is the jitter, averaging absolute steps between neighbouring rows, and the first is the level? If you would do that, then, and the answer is -0.035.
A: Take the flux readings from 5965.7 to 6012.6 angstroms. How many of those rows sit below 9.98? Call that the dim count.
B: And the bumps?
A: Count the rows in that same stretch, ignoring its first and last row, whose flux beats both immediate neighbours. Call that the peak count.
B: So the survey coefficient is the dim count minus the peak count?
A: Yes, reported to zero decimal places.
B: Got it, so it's 12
